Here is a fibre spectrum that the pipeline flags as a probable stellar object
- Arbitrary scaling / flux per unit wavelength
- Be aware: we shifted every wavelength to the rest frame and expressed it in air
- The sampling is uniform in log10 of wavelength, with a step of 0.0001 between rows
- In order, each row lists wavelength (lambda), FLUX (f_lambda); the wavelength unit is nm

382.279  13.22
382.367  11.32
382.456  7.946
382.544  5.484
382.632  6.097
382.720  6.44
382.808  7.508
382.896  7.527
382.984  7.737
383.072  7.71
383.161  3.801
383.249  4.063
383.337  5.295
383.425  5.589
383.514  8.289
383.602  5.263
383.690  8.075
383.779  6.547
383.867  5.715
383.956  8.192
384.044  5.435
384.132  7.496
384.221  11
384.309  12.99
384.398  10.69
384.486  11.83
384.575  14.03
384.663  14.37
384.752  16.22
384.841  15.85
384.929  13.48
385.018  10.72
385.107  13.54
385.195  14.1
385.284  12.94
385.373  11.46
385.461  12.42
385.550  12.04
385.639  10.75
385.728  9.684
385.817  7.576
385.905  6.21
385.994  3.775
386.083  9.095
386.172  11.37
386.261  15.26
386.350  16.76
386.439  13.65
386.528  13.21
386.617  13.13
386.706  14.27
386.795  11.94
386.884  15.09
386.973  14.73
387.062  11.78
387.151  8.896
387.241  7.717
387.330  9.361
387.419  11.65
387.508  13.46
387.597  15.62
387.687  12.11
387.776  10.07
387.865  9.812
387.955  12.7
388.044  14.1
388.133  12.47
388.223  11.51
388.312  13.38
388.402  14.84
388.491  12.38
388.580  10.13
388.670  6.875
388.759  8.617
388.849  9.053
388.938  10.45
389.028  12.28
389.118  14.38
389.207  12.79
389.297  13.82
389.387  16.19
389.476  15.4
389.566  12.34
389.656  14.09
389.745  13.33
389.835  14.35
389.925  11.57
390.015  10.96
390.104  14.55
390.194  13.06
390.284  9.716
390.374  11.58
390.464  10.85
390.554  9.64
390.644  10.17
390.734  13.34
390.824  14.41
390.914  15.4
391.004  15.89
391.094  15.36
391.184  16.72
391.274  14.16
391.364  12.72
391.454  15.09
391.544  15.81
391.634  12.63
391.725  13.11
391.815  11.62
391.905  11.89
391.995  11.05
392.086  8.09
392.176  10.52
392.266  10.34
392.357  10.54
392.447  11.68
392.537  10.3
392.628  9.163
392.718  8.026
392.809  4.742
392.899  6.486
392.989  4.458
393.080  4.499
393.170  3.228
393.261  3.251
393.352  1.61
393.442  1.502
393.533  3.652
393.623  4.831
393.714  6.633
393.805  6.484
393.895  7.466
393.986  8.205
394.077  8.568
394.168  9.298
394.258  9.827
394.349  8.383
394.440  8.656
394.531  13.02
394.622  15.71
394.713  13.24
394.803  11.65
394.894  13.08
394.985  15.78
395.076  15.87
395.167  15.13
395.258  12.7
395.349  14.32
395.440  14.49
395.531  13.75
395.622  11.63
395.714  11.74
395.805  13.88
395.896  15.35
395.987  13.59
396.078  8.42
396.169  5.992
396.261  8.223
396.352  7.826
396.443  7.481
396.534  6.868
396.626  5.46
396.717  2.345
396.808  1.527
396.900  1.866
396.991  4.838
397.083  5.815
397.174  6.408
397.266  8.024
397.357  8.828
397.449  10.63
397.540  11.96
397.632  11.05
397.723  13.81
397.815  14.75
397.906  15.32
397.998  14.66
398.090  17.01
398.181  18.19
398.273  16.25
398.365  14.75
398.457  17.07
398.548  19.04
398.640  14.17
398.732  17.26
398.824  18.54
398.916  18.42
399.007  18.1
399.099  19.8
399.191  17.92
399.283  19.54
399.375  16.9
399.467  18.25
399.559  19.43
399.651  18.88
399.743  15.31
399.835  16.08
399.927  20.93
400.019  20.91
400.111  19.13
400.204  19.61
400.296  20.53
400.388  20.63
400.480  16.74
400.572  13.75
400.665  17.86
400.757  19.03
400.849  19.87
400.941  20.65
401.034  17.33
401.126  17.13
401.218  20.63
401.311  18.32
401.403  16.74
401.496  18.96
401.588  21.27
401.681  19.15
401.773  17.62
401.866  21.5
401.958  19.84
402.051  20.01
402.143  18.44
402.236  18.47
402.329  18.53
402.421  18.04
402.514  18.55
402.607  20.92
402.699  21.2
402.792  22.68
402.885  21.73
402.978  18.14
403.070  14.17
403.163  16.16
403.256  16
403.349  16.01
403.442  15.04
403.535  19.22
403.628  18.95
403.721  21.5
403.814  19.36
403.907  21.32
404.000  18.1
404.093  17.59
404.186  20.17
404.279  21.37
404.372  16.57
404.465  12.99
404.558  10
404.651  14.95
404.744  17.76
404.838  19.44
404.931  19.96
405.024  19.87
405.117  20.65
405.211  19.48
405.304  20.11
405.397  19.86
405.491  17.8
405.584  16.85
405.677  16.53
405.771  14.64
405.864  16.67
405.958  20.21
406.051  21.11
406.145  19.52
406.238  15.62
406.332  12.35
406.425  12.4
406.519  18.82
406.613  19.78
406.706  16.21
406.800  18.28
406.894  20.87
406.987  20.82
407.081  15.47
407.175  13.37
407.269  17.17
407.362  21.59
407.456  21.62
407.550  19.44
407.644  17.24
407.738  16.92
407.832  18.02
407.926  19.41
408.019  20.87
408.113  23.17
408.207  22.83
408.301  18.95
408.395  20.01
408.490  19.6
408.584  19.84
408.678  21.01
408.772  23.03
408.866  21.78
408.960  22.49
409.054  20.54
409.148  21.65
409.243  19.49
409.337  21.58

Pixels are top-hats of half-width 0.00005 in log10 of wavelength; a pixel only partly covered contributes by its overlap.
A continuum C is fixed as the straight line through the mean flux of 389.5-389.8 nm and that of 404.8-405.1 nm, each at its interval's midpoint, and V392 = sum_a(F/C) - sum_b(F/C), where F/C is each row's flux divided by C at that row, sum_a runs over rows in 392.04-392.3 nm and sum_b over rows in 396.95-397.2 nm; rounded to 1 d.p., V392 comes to 1.0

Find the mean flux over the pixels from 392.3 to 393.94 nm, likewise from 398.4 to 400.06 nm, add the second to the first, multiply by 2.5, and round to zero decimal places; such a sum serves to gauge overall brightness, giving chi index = 60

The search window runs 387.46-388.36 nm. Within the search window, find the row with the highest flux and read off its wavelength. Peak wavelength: 387.597 nm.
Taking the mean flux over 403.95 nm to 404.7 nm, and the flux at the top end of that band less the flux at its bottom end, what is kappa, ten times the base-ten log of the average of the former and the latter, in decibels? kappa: 8.2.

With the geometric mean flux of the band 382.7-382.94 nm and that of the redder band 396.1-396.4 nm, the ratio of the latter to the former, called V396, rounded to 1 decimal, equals 1.0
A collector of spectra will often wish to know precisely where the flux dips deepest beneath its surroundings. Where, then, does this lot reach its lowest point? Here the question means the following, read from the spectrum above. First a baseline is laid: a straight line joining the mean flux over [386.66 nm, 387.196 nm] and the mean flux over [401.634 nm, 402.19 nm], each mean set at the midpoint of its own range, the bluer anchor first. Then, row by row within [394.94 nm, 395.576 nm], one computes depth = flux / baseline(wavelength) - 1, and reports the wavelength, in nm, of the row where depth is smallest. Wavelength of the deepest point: 395.258 nm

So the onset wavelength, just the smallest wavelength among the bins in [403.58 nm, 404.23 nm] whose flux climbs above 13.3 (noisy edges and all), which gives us 403.628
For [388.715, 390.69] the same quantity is 389.118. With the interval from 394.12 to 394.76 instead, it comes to 394.622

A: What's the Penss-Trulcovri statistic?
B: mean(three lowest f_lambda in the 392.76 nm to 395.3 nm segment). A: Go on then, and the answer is 2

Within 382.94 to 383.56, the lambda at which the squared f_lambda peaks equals 383.514 nm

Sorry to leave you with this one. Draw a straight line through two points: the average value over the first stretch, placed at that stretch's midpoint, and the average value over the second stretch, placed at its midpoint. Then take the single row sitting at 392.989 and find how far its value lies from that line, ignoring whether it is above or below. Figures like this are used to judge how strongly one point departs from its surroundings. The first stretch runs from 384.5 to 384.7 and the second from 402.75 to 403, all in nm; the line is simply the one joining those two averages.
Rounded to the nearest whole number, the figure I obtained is 13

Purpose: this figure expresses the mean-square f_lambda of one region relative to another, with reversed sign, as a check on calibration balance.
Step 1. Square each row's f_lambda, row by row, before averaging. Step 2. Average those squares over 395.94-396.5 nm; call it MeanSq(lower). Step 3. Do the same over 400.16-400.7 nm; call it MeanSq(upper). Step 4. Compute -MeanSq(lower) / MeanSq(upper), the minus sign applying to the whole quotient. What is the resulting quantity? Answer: -0.24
